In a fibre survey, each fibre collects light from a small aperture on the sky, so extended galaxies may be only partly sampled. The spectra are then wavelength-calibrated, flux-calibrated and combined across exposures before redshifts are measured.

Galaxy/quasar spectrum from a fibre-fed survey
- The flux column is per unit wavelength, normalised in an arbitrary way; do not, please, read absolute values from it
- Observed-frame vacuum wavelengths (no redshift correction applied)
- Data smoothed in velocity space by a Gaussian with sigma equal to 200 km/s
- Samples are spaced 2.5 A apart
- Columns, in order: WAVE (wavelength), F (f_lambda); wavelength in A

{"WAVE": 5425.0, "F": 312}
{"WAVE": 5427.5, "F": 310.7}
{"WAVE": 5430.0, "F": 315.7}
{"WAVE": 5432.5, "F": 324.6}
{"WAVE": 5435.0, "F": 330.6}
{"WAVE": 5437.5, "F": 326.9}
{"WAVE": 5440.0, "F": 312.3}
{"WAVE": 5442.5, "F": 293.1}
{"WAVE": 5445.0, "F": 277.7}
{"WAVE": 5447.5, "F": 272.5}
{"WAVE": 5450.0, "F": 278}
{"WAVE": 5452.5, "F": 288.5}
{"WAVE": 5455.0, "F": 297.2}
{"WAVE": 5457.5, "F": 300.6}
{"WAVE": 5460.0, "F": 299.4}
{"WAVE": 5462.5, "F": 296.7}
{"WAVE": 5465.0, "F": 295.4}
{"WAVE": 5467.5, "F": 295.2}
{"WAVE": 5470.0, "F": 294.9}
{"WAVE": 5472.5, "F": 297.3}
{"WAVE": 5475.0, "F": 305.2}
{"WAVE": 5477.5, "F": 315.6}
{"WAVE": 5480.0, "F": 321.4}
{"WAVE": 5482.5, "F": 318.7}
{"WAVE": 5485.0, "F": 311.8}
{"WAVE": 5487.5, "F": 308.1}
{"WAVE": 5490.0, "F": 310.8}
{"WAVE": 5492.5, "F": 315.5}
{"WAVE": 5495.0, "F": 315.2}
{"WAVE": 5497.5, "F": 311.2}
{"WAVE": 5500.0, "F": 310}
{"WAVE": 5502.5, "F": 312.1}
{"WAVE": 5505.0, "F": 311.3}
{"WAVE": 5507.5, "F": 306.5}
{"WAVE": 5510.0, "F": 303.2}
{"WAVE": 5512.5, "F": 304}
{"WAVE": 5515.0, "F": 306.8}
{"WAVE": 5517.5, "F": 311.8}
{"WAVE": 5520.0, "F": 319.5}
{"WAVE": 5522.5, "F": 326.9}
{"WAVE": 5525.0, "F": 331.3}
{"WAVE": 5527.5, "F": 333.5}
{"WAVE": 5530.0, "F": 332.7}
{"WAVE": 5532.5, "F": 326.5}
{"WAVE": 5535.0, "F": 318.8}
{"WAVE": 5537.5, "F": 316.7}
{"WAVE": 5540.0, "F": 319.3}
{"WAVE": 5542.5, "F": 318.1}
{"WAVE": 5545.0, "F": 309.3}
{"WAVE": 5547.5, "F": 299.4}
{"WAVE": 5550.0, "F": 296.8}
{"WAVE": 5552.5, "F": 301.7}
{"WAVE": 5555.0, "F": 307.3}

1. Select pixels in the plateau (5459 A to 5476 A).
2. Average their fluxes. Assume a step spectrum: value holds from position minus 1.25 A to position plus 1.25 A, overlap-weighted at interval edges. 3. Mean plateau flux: 298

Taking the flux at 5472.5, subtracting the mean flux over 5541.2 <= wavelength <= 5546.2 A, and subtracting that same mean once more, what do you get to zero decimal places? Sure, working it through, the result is -330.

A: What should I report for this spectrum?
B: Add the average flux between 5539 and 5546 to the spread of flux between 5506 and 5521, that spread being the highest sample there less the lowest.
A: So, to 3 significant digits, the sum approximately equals 332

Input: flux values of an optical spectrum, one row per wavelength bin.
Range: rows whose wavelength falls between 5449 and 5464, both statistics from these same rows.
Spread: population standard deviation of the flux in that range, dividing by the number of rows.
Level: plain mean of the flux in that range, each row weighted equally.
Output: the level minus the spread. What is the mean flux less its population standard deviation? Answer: 286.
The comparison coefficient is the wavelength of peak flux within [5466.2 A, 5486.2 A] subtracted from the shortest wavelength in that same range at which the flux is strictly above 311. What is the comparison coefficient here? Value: -2.5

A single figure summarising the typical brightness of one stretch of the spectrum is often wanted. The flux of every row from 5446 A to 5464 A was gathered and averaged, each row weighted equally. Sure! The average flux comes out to 290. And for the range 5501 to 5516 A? 307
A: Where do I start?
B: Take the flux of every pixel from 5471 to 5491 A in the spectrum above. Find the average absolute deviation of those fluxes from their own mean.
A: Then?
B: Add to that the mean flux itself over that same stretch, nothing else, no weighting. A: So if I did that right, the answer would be 317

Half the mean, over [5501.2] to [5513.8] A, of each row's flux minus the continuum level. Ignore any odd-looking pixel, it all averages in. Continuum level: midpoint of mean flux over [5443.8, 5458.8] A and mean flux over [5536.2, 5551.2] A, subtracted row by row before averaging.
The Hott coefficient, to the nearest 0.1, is 4.8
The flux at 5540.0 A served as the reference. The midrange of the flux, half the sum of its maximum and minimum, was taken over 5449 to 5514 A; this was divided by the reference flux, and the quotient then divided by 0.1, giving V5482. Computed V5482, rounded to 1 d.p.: 9.4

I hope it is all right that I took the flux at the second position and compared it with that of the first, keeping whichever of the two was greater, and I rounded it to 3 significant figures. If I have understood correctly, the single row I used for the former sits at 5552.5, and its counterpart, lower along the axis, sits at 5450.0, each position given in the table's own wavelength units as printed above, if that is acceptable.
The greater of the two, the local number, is 302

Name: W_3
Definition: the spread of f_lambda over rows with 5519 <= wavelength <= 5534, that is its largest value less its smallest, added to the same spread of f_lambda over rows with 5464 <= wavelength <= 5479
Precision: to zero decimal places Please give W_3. 35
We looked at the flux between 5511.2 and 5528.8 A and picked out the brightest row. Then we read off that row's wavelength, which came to 5527.5 A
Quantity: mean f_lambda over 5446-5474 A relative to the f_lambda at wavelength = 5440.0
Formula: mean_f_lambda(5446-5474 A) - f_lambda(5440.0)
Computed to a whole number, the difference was -20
